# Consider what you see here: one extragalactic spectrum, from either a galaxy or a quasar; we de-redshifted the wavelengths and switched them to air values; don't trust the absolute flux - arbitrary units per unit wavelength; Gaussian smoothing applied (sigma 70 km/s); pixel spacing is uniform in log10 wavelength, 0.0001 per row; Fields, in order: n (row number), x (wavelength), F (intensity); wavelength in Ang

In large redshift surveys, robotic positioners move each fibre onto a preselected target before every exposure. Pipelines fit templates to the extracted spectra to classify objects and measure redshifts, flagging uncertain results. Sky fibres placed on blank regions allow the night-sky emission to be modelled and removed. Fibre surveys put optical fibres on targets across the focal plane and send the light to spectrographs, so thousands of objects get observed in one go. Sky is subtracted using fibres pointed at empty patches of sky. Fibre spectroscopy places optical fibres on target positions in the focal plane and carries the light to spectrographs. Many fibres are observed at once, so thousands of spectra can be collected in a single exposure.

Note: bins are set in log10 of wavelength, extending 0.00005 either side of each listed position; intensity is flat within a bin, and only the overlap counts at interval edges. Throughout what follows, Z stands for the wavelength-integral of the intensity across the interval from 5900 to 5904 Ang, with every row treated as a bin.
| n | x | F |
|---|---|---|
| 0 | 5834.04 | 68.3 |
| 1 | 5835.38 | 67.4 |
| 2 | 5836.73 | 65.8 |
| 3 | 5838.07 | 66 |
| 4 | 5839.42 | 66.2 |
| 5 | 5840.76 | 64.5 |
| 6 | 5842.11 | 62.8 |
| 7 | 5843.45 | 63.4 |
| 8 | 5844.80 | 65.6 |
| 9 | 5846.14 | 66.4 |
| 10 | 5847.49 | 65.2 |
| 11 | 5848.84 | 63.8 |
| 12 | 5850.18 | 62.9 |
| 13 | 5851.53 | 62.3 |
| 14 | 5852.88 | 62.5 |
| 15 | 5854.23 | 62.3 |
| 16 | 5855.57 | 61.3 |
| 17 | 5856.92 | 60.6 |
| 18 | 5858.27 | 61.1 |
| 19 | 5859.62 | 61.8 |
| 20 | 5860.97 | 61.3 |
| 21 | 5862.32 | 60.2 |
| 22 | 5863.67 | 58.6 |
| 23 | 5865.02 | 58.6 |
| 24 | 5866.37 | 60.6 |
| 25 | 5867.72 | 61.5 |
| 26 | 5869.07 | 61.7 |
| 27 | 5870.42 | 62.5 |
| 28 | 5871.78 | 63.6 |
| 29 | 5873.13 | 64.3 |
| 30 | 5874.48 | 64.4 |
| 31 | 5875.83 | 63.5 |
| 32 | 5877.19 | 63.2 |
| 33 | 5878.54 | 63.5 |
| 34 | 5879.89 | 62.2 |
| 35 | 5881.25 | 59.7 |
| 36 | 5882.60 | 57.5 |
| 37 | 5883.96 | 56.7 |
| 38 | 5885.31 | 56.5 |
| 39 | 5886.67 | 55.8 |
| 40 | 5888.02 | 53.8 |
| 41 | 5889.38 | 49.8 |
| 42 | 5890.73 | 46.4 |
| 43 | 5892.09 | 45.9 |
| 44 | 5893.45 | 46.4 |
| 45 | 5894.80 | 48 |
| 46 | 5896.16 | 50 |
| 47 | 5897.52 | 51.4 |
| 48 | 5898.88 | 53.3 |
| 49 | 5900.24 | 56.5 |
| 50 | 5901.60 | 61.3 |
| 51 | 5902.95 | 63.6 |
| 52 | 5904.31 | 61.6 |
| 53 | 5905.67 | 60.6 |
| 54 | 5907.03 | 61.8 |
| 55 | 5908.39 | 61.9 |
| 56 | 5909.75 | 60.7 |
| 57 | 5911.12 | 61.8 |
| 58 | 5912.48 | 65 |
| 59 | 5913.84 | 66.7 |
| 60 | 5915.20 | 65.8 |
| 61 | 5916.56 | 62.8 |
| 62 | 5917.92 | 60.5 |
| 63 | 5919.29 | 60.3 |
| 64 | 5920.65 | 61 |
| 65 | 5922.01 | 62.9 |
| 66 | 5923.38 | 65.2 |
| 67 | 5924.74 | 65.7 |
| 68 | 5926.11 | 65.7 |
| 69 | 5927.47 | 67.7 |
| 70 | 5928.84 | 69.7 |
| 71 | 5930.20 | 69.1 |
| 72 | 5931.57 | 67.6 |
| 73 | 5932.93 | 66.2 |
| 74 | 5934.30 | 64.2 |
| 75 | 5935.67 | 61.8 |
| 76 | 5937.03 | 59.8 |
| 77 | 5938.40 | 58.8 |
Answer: 244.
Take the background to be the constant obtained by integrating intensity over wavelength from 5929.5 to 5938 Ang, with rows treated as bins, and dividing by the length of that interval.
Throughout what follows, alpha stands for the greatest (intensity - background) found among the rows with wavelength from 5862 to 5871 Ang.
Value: -2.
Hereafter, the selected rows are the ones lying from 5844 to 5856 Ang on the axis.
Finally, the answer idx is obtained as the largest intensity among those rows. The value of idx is 66.4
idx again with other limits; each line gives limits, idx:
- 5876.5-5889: 63.5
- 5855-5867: 61.8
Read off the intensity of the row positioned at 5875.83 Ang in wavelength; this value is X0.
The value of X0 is 63.5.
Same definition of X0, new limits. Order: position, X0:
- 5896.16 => 50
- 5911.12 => 61.8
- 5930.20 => 69.1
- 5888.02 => 53.8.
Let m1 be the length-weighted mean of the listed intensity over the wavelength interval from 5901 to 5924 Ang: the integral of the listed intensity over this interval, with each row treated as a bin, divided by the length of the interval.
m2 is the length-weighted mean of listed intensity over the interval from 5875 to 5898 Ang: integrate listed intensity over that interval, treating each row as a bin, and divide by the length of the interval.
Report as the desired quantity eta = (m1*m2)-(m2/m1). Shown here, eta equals 3428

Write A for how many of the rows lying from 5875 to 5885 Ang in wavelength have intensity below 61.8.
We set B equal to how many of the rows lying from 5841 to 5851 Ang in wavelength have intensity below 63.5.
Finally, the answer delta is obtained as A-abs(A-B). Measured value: 3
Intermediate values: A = 3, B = 3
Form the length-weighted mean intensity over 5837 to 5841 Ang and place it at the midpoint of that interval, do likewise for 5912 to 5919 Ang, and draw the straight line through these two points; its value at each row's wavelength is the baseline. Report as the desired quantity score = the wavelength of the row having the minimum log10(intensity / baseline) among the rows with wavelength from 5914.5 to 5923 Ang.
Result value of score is 5919.29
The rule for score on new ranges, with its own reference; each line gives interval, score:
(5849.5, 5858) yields 5856.92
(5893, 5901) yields 5893.45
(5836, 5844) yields 5842.11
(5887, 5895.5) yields 5892.09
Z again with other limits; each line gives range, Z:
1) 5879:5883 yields 241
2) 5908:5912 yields 246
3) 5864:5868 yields 240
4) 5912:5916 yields 264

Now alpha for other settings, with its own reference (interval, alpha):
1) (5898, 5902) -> -3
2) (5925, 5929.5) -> 5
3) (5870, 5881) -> 0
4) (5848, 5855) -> -1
